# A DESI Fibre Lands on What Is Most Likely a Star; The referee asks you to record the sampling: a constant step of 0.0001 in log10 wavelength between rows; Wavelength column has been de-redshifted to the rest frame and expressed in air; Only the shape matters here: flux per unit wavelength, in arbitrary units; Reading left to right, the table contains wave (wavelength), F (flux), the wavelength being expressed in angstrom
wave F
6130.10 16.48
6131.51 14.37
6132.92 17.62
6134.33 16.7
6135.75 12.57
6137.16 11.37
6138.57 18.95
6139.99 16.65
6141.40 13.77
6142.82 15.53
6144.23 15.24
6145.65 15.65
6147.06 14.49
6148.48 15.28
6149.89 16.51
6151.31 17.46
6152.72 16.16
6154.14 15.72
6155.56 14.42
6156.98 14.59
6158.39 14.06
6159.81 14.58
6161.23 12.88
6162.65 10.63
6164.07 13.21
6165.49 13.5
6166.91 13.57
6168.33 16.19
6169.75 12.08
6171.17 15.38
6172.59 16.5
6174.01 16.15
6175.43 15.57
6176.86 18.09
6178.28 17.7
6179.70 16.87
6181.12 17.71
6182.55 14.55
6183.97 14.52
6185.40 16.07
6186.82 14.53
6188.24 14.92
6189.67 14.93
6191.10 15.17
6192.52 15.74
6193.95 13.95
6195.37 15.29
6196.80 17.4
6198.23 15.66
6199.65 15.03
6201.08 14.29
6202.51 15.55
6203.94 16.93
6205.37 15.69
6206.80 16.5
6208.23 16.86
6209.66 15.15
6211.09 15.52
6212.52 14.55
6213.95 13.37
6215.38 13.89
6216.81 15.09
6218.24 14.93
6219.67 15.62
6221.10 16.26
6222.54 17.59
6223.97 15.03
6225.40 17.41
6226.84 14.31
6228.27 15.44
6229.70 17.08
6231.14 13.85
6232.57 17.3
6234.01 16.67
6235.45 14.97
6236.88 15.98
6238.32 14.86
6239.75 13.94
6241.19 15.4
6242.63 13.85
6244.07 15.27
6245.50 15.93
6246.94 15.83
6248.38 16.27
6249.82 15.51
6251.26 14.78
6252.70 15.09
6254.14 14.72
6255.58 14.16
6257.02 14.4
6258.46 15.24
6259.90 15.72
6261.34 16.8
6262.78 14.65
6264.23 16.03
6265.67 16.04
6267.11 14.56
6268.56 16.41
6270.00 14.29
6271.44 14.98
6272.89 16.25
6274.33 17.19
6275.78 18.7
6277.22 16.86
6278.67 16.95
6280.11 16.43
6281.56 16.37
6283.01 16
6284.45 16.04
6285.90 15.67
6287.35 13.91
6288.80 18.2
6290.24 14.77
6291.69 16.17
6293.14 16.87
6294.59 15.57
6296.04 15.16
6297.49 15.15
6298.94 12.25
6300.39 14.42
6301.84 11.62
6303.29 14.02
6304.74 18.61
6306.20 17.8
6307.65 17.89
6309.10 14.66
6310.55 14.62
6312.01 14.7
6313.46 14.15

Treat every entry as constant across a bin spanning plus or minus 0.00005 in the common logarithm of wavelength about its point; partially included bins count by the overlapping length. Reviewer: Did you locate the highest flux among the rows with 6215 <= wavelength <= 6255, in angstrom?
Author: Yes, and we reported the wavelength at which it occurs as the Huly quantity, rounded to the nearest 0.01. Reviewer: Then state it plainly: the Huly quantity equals 6222.54 angstrom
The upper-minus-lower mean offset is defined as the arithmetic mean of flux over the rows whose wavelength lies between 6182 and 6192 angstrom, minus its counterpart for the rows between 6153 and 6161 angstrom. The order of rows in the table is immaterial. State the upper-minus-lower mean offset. 0.3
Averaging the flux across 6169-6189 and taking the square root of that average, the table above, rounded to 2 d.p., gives 3.97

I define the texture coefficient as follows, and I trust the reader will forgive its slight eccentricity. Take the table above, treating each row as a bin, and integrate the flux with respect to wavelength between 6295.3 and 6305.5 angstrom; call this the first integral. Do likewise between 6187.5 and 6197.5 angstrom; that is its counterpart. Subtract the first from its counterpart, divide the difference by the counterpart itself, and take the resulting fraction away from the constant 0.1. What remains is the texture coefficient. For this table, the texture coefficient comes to 0.06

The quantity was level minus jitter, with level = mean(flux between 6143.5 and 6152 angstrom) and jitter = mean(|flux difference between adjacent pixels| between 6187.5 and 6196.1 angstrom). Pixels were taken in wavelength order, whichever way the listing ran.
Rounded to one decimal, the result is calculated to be 15.0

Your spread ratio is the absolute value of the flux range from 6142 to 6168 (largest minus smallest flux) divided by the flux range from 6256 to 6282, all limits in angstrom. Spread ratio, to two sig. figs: 1.5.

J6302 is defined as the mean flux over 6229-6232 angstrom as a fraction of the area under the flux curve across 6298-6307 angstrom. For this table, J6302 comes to 0.12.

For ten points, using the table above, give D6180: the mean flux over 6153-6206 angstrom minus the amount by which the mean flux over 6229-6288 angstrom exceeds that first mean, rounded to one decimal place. 14.6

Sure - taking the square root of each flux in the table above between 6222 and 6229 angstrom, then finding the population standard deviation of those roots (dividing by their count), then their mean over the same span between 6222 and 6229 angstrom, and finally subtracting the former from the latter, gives 3.83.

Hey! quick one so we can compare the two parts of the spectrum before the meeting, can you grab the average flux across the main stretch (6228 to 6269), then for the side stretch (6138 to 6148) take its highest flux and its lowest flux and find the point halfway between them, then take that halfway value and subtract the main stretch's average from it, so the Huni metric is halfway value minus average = 1.0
